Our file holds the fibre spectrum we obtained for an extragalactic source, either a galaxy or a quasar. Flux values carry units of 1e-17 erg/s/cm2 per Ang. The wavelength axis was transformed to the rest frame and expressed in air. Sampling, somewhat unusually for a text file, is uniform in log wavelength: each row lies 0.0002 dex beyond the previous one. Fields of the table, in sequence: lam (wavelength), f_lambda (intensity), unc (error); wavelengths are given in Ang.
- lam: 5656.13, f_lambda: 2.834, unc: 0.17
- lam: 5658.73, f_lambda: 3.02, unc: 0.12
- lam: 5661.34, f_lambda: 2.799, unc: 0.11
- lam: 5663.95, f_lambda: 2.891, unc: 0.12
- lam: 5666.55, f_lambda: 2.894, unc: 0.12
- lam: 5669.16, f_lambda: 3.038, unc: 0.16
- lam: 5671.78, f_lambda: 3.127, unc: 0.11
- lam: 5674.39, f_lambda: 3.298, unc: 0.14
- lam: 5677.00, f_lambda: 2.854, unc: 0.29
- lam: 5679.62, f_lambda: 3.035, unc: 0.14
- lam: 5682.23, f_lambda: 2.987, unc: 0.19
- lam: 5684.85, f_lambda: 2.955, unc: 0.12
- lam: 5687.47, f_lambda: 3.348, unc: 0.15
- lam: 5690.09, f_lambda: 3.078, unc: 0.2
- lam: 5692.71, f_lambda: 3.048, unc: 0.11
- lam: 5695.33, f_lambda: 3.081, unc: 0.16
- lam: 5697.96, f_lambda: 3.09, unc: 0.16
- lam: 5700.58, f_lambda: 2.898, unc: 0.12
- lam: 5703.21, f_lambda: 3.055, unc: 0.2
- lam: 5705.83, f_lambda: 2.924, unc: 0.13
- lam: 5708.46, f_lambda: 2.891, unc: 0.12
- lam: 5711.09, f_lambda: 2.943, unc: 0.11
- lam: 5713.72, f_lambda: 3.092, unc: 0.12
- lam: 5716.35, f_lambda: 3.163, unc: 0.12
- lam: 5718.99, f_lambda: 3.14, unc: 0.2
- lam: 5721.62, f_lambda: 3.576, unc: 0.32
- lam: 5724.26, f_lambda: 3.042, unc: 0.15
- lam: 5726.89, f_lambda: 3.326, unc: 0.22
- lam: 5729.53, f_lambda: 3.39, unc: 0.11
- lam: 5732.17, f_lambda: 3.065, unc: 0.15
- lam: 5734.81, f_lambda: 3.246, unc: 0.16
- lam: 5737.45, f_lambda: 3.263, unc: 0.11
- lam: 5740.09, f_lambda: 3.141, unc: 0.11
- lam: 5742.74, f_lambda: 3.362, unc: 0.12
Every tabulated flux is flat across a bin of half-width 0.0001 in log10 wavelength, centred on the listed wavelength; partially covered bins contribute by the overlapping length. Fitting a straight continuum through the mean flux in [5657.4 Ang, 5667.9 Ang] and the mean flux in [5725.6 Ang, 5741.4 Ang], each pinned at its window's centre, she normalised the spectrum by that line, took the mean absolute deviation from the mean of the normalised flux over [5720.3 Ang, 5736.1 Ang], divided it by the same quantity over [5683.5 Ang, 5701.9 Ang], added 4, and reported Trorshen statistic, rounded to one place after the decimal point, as 5.7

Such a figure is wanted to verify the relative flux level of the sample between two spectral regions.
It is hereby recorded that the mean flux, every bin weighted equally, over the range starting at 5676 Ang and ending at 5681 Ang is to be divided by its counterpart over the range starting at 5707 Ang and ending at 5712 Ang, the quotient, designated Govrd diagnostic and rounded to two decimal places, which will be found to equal 1.01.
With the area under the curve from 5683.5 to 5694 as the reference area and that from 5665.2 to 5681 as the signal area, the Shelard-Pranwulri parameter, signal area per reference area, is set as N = 1.5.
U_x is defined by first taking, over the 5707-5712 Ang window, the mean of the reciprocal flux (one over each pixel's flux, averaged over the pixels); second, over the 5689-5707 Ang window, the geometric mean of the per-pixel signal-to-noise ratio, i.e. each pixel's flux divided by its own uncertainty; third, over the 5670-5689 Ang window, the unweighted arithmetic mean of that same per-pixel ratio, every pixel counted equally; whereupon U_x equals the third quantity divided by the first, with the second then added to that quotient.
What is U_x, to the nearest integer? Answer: 81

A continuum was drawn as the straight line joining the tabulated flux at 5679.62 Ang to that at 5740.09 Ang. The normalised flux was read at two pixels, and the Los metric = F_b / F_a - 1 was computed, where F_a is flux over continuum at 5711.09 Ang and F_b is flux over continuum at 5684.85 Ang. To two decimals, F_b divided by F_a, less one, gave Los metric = 0.02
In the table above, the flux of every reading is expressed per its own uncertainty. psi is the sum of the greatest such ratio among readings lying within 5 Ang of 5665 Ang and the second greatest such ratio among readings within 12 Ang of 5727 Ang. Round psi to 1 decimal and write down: 55.1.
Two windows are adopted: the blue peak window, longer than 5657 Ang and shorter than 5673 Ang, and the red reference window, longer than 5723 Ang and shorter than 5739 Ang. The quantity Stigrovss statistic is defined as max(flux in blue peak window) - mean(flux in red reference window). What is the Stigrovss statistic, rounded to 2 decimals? -0.10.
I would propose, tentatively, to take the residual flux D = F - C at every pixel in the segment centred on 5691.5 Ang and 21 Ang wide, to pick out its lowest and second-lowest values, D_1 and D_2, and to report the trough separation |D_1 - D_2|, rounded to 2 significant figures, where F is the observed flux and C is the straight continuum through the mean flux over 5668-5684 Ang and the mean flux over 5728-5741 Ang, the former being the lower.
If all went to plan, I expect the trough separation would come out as 0.10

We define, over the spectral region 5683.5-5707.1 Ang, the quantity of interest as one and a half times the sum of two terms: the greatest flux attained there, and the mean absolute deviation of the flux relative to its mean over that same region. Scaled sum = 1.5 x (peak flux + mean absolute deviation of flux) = 5.15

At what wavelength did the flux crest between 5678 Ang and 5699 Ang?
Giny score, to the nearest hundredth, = 5687.47 Ang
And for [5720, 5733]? 5721.62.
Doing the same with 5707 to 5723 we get 5721.62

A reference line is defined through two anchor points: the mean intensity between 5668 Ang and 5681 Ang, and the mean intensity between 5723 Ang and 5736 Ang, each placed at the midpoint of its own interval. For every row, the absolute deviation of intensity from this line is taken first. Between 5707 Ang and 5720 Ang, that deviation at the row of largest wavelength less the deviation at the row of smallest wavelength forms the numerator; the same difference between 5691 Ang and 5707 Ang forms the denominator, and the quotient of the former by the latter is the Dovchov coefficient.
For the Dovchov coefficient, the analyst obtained -1.4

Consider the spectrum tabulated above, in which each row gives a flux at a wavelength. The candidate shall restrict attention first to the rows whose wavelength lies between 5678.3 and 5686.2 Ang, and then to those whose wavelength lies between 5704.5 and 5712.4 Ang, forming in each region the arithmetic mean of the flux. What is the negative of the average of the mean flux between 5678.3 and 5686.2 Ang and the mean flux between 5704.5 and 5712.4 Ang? -2.96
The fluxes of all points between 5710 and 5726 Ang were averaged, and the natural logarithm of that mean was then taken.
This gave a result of 1.15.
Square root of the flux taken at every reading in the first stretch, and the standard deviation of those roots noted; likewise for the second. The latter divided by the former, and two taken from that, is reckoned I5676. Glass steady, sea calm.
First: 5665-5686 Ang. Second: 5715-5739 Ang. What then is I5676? -0.8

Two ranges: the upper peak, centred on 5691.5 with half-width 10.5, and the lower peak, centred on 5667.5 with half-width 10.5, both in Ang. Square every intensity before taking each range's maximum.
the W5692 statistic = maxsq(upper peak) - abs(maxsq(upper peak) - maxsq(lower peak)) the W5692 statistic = 10.9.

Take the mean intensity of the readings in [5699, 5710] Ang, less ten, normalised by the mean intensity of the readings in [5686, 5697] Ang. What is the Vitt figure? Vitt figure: -2.25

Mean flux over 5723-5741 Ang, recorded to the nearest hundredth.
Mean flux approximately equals 3.21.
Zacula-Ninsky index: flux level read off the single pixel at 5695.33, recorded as 3.081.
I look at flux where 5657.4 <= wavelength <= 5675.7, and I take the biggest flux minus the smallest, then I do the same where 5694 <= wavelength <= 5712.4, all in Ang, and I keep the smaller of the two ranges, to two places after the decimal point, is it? 0.20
